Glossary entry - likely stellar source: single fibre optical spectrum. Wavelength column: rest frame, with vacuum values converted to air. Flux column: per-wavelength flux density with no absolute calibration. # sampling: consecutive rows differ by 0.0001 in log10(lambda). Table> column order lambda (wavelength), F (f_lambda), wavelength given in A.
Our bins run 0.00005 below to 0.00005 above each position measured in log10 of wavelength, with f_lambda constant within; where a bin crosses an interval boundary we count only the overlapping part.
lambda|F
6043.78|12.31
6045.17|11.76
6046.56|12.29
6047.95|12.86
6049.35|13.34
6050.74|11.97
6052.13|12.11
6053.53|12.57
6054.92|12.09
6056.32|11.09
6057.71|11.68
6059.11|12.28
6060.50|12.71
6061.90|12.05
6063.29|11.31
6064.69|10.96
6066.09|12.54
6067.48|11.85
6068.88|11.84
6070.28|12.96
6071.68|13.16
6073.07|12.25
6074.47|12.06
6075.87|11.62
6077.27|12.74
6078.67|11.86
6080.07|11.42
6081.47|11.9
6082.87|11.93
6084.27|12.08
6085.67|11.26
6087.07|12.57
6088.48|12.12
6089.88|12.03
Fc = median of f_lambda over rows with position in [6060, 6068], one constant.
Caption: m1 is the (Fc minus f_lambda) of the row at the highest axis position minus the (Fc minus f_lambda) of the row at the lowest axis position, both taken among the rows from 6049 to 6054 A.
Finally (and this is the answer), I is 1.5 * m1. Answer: 1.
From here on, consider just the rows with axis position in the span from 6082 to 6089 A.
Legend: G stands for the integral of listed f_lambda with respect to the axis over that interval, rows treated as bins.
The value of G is 84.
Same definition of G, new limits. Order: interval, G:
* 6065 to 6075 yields 123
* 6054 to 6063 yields 108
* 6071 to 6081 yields 122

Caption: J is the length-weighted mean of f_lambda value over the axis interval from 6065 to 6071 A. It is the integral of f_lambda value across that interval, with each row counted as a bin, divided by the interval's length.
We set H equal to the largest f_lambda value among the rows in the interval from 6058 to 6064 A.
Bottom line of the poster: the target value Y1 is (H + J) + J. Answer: 37.1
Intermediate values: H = 12.71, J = 12.2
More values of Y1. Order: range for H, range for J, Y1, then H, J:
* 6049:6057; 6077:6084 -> 37.2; 13.34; 11.9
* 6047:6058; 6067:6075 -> 38.1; 13.34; 12.4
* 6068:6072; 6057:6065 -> 36.9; 13.16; 11.9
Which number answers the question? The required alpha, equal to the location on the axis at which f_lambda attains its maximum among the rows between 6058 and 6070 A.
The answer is 6060.50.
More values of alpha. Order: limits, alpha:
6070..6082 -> 6071.68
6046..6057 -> 6049.35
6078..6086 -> 6084.27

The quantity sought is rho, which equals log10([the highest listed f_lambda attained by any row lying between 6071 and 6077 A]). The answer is 1.12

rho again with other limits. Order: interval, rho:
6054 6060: 1.09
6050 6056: 1.10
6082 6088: 1.10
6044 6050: 1.13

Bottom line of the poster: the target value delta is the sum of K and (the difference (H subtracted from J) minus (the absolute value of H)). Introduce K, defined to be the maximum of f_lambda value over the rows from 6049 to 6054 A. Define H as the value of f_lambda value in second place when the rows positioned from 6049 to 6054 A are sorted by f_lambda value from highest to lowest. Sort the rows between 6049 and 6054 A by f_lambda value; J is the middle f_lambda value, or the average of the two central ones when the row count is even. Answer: 0.54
